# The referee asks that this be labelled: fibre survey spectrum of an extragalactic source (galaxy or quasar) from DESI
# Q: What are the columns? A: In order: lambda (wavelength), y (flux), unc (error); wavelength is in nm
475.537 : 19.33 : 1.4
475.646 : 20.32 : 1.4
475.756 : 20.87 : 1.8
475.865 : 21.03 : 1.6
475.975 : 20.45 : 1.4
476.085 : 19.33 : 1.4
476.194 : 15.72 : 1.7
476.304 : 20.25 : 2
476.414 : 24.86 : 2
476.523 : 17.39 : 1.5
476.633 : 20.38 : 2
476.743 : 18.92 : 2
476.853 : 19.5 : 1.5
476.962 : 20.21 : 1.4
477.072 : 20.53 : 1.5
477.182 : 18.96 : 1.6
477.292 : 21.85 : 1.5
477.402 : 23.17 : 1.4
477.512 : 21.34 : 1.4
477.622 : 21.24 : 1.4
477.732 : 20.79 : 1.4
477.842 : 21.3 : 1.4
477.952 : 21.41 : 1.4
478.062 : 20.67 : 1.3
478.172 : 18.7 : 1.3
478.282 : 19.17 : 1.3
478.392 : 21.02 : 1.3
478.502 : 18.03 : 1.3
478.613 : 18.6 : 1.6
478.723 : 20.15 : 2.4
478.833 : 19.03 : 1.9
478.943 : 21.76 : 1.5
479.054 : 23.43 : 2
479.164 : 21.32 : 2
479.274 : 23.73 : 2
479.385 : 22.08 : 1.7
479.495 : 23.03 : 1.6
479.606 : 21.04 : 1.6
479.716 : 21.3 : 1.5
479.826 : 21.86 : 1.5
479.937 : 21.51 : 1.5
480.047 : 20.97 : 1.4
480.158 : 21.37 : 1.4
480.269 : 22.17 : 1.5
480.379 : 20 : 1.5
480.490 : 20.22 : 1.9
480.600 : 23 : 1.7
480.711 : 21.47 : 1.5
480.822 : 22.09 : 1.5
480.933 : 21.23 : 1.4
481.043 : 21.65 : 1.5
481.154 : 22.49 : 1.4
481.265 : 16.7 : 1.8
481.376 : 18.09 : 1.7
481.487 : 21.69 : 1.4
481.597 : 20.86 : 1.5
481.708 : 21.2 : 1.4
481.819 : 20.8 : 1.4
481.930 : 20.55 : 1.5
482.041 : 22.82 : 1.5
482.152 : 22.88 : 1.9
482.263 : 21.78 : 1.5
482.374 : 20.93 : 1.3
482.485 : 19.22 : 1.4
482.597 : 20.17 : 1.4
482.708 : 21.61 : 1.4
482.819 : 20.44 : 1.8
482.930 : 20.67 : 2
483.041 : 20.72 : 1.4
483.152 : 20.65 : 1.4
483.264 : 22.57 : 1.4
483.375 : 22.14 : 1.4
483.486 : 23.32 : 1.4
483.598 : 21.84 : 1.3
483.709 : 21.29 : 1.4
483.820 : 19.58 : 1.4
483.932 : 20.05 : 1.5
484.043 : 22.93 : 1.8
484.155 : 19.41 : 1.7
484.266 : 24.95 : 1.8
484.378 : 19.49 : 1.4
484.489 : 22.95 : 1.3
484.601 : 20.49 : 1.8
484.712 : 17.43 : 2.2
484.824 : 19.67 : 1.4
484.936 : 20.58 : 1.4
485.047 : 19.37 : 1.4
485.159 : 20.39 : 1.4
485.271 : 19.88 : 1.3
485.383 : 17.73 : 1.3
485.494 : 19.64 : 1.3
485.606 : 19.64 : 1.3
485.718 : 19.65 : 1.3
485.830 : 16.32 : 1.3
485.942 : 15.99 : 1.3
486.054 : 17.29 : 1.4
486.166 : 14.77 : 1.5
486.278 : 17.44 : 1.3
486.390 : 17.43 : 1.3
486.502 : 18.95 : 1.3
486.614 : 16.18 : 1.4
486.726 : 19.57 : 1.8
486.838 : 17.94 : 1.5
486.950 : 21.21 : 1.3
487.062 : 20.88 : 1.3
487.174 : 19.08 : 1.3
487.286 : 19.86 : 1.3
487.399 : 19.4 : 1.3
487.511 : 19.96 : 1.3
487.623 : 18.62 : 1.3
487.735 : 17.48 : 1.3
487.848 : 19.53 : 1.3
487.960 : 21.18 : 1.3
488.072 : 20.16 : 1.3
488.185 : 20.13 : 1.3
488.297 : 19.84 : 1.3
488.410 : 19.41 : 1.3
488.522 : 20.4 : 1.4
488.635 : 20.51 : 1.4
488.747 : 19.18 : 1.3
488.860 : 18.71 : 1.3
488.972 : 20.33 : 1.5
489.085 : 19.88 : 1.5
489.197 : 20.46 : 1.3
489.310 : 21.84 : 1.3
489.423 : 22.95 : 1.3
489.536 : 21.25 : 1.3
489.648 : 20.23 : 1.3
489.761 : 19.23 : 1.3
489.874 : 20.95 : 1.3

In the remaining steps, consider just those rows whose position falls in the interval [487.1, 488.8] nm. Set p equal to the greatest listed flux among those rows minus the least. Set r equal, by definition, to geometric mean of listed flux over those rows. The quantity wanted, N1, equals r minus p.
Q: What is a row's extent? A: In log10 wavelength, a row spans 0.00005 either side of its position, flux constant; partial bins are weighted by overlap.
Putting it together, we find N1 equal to 16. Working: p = 4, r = 19.6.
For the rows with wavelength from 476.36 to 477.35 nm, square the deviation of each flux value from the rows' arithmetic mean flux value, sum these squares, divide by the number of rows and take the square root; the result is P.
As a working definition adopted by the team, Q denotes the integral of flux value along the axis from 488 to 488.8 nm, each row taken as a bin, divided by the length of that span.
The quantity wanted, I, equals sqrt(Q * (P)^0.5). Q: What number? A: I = 5.3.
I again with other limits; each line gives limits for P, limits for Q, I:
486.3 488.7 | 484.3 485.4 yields 4.7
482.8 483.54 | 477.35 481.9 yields 4.7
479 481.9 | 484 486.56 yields 4.8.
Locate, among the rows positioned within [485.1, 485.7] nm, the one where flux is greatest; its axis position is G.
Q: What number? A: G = 485.159 nm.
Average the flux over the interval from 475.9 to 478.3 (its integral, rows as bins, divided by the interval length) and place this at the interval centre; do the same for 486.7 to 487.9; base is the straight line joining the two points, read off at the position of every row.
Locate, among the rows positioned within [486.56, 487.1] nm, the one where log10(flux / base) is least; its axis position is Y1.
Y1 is 486.614 nm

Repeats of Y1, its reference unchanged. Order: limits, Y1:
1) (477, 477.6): 477.182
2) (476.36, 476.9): 476.523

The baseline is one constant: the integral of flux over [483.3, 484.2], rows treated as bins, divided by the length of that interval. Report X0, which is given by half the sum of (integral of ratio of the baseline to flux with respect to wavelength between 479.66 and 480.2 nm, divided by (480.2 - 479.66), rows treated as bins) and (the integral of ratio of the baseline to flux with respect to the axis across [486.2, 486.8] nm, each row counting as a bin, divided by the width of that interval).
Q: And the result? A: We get 1.10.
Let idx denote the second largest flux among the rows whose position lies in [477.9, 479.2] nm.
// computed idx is 21.76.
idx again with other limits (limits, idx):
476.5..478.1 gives 21.85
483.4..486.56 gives 23.32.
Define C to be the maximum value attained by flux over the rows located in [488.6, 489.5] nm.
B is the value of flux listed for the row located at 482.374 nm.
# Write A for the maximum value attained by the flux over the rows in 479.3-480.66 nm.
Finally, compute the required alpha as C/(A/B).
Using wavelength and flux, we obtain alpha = 21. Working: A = 23.03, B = 20.93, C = 22.95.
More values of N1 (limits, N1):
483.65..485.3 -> 13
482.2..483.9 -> 17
